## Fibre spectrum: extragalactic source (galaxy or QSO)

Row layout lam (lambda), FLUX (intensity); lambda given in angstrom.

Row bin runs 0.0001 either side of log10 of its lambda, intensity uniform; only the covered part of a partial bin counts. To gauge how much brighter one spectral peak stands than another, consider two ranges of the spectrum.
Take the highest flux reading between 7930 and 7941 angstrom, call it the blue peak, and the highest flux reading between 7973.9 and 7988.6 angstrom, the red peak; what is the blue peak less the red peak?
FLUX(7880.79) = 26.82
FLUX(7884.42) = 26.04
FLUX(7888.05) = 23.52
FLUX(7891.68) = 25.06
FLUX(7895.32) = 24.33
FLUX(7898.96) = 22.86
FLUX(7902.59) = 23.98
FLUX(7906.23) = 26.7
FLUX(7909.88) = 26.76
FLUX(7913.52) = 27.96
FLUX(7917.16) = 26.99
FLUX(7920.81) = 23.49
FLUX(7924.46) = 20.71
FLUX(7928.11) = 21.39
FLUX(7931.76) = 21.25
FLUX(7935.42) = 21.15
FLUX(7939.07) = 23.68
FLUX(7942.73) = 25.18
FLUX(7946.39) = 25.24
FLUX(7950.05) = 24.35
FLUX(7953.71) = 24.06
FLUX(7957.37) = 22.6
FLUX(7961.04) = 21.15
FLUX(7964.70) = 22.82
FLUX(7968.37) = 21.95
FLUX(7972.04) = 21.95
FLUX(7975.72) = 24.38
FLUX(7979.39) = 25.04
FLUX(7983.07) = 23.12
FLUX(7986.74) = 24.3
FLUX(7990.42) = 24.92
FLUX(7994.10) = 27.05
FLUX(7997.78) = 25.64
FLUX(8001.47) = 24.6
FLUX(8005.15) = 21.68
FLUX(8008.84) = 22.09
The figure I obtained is -1.4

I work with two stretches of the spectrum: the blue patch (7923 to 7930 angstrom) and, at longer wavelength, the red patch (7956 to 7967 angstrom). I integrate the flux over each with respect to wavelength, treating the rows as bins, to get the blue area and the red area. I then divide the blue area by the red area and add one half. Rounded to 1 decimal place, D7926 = 1.1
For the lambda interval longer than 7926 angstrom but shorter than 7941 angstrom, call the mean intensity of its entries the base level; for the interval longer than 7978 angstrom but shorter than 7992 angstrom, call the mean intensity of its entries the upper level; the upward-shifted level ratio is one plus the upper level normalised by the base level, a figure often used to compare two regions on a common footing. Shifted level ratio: 2.11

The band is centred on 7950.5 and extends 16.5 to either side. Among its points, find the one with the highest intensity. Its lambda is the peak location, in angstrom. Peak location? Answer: 7946.39 angstrom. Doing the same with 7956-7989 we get 7979.39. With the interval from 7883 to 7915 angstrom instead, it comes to 7913.52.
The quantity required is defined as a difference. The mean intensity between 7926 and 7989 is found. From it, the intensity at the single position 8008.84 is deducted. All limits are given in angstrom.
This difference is 1.1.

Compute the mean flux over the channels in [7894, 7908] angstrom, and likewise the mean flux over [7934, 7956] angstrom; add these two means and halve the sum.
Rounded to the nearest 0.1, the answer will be 24.2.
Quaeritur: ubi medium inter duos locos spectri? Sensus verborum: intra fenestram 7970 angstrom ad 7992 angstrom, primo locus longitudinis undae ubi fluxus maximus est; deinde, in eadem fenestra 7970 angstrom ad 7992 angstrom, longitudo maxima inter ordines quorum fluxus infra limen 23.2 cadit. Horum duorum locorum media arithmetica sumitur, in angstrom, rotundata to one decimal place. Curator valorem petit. 7981.2 angstrom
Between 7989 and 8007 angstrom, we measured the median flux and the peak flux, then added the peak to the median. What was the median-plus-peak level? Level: 52.0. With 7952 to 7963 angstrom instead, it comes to 46.7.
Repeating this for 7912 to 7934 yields 50.4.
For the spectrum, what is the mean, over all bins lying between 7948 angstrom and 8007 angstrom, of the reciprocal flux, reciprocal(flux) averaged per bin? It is 0.0423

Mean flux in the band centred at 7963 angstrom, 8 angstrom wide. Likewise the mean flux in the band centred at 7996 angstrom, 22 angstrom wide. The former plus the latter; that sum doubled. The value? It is 93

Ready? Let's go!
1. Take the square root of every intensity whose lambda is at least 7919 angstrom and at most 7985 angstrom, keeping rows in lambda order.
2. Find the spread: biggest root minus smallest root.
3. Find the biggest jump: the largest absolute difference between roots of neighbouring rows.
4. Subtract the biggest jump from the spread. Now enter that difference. 0.18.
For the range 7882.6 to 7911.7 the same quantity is 0.12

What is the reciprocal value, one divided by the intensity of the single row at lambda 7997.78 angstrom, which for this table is 0.039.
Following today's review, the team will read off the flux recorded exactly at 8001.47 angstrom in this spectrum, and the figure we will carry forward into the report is 24.6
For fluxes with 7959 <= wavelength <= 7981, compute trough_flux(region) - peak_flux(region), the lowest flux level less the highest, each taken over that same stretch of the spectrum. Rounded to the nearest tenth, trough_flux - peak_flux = -3.9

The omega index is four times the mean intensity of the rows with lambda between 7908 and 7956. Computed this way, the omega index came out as 96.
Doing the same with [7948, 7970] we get 91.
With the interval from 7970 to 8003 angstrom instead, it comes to 98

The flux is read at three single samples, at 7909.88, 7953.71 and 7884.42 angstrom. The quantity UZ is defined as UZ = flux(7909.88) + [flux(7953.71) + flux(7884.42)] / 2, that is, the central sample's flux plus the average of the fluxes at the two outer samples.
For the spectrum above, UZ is 52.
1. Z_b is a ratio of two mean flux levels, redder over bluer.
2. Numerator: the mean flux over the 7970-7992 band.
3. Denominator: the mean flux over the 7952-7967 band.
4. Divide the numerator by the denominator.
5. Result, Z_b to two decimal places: 1.06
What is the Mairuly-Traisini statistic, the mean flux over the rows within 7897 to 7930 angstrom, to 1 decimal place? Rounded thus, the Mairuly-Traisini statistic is 24.5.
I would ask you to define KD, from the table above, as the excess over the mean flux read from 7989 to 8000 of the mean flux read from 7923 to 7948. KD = -3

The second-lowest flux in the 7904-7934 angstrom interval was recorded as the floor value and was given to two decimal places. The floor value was 21.25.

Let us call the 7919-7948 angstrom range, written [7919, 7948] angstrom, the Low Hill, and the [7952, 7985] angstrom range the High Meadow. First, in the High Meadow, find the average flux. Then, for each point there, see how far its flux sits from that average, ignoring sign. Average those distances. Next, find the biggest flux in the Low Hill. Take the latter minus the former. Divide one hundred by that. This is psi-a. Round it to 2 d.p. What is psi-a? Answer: 4.13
